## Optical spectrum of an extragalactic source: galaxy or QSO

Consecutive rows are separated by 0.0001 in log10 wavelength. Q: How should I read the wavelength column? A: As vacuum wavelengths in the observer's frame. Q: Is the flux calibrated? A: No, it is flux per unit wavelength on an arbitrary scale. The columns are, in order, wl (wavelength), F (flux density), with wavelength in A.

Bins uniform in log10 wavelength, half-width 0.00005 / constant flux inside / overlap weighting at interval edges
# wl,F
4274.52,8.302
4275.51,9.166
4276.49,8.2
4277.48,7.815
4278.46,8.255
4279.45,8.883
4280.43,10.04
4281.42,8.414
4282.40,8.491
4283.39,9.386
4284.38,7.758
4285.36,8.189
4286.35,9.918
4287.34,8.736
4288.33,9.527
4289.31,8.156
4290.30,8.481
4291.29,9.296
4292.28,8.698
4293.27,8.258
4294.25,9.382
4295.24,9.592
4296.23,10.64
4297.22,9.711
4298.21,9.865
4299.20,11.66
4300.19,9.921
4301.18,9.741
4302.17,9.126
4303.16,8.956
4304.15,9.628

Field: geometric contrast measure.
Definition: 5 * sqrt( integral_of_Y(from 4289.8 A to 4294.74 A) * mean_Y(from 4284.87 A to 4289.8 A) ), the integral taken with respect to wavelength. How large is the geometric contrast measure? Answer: 99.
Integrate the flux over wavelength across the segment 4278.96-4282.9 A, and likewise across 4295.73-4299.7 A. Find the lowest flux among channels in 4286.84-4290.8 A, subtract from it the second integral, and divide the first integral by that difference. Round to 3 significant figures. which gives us -1.06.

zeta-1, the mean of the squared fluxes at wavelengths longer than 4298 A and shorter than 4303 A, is 102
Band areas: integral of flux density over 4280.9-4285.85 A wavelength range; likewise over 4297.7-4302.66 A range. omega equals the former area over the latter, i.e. 0.84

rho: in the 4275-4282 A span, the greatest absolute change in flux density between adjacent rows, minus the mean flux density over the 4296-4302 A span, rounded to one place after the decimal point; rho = -8.6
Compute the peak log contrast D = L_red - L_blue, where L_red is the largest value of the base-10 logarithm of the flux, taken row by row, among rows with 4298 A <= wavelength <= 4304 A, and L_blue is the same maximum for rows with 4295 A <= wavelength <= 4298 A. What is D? 0.04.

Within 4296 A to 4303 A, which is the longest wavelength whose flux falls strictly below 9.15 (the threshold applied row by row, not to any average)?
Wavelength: 4302.17 A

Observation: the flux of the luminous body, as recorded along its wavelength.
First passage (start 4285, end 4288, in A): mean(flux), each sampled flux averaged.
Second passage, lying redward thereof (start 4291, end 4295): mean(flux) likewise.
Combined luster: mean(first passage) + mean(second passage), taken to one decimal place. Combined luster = 17.9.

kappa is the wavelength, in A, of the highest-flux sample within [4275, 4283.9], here 4280.43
